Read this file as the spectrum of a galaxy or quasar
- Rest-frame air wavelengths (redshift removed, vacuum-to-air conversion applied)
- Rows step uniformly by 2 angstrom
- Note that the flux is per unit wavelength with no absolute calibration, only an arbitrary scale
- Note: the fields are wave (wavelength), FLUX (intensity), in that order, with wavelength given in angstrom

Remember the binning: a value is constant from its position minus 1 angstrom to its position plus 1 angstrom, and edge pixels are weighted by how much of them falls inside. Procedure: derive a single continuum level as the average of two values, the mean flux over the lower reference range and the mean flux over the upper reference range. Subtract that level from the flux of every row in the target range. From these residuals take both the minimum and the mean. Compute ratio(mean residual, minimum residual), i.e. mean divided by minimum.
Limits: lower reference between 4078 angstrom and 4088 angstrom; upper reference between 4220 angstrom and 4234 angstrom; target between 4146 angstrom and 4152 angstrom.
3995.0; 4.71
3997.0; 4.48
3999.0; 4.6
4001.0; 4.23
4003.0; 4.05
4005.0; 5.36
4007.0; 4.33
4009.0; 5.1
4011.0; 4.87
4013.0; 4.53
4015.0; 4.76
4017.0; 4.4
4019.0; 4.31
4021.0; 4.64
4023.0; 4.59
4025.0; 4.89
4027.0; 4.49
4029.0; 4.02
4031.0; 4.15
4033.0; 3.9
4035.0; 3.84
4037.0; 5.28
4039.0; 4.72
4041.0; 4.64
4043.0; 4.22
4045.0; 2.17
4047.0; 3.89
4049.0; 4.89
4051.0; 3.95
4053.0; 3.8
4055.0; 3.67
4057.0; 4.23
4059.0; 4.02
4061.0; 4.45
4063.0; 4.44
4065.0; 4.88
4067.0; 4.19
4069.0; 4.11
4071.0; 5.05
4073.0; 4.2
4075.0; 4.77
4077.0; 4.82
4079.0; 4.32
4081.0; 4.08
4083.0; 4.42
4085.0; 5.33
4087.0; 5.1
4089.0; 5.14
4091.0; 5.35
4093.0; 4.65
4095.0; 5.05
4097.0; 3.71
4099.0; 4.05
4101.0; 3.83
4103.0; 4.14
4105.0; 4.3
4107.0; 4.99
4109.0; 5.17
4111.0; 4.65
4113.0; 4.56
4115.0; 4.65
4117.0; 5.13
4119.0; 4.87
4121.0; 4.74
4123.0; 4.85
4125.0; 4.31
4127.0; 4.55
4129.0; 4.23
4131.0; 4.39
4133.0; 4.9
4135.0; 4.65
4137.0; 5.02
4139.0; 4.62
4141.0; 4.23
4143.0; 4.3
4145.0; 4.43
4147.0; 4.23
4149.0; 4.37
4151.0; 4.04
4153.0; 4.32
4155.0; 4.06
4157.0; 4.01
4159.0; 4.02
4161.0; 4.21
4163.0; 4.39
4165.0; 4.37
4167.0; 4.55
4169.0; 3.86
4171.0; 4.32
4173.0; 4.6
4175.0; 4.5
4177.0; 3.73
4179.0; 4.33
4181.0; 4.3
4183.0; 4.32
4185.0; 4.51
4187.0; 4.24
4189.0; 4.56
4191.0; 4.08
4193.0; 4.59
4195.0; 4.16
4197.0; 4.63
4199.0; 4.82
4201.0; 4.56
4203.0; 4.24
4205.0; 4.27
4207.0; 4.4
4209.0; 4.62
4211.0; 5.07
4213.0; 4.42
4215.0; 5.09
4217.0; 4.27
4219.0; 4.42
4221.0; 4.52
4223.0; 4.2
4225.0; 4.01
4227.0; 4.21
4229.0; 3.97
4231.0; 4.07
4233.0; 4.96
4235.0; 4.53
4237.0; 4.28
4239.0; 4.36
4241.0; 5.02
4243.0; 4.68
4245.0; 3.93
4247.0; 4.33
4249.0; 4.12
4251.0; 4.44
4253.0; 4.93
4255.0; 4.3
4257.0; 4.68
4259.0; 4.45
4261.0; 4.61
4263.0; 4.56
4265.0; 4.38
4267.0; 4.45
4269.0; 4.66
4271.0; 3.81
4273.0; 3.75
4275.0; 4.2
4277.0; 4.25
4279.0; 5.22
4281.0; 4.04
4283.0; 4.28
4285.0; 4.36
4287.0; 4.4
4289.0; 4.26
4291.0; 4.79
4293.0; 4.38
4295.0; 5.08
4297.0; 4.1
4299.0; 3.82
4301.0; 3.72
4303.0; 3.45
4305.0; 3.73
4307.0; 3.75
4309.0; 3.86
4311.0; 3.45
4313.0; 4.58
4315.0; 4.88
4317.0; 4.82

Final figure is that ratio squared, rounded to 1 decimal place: 0.3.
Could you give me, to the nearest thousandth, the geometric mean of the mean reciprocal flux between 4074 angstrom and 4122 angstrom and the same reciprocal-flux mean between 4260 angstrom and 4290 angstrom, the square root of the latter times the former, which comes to 0.224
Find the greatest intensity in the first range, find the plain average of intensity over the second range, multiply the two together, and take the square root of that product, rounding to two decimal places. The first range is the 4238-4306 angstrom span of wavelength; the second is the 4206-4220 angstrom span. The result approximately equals 4.91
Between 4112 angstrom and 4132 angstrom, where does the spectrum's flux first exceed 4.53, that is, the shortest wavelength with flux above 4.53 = 4113.0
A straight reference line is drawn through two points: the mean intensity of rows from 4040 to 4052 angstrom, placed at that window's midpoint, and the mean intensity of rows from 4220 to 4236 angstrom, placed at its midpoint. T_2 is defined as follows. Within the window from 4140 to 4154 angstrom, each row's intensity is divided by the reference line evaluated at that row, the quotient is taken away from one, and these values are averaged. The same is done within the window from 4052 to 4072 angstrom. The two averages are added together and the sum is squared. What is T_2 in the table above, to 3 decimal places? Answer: 0.010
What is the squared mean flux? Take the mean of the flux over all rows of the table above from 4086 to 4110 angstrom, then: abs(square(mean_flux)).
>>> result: 21.4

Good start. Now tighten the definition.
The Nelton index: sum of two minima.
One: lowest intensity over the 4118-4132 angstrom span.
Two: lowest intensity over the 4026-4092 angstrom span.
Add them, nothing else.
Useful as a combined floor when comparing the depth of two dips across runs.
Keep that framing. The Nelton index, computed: 6.4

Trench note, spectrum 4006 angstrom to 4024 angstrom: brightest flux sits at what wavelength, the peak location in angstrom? 4009.0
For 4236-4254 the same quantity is 4241.0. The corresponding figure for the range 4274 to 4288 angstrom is 4279.0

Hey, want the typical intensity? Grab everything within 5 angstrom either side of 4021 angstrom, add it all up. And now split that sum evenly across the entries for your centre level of 4.6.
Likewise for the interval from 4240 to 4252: 4.4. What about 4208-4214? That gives 4.7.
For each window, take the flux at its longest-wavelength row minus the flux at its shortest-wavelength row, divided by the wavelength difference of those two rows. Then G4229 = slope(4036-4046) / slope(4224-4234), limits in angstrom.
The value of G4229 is -3.3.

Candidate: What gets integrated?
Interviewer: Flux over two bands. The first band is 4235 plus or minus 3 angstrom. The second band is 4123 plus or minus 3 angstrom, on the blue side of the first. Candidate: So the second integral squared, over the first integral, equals 28.1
